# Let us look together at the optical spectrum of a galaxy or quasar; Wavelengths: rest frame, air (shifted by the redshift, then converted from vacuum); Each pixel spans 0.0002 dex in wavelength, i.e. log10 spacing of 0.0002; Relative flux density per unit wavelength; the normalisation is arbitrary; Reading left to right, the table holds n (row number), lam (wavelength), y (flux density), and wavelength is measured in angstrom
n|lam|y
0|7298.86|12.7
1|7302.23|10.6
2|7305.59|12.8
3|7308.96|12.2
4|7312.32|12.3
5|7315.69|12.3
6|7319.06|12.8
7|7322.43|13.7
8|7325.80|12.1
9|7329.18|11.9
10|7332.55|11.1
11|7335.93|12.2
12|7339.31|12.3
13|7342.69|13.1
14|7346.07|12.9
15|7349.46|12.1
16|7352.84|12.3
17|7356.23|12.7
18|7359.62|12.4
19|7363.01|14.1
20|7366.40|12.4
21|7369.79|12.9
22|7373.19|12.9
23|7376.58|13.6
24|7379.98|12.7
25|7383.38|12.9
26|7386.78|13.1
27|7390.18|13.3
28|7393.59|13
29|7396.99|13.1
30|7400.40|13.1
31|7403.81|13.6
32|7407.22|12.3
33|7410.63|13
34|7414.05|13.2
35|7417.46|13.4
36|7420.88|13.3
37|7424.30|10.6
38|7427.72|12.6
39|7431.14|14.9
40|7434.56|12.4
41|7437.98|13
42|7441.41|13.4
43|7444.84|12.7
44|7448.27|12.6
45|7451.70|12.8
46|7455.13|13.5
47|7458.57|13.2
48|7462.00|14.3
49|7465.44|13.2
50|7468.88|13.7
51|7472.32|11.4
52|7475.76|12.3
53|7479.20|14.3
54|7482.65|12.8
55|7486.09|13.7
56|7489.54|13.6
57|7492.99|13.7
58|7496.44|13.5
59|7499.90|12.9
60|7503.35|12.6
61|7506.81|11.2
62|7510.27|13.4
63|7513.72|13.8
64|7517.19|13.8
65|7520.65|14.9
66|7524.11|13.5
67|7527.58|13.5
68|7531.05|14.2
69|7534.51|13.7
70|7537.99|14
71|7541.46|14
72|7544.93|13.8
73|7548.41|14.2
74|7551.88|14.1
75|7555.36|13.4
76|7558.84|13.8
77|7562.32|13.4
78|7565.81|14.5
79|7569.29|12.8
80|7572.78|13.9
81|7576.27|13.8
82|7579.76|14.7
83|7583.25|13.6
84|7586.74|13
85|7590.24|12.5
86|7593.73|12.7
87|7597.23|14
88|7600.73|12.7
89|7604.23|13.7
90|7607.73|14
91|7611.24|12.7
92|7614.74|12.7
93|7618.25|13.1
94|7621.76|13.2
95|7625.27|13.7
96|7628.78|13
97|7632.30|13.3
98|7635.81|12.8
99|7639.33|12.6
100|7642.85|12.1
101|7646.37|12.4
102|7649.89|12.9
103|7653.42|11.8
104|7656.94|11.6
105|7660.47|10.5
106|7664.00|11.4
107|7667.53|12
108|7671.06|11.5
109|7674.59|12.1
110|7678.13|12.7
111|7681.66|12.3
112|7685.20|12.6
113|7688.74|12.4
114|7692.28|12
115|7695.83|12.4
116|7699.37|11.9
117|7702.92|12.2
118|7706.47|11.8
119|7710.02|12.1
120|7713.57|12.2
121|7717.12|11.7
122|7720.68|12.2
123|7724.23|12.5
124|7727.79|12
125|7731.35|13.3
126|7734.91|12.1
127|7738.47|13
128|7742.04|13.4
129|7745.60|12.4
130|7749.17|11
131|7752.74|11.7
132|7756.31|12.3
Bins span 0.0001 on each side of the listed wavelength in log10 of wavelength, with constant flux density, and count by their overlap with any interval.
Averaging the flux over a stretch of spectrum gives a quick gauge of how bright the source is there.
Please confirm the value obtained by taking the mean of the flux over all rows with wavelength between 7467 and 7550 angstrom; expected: 13.4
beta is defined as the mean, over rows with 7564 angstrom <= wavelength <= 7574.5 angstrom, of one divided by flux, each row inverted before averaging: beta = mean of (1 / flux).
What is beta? 0.073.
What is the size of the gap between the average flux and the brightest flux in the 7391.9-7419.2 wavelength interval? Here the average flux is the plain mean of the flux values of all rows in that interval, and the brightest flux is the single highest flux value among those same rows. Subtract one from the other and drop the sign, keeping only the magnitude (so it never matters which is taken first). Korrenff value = 0.5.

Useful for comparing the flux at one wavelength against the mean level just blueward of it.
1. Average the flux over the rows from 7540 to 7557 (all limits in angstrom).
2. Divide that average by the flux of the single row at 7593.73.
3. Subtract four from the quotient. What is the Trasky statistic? -2.91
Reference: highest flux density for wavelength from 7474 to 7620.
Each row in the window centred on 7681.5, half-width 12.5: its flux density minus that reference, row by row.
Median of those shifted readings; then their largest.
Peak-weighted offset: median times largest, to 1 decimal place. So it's 5.7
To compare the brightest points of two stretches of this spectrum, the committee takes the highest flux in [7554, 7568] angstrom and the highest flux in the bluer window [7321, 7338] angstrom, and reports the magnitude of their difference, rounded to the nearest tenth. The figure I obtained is 0.8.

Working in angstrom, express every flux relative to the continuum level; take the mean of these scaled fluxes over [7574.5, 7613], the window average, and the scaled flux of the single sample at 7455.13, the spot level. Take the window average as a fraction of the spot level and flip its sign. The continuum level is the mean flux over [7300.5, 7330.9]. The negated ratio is -0.99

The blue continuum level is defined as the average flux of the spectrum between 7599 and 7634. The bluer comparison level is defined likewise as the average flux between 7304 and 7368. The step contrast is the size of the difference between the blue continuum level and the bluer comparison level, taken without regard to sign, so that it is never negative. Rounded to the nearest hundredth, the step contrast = 0.70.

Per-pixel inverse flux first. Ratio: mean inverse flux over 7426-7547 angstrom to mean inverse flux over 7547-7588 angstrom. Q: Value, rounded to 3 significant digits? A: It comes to 1.03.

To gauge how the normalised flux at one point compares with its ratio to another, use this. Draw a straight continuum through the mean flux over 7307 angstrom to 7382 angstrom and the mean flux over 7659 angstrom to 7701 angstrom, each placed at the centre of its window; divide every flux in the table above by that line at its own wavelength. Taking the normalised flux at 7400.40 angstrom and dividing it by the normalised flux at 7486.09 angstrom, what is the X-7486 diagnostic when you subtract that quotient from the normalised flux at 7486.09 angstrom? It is 0.17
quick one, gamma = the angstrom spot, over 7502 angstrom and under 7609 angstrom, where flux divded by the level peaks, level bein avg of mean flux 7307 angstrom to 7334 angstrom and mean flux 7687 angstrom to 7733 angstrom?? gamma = 7520.65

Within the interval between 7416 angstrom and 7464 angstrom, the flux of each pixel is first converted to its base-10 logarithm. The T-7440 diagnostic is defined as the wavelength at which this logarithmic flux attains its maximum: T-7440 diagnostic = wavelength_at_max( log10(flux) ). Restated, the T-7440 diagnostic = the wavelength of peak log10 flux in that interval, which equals 7431.14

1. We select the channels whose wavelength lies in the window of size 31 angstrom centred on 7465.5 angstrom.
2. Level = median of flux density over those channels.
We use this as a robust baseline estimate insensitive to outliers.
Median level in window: 13.2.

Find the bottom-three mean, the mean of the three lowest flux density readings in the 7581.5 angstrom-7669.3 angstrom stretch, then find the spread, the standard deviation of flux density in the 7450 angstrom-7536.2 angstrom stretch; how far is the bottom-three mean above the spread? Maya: 10.3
